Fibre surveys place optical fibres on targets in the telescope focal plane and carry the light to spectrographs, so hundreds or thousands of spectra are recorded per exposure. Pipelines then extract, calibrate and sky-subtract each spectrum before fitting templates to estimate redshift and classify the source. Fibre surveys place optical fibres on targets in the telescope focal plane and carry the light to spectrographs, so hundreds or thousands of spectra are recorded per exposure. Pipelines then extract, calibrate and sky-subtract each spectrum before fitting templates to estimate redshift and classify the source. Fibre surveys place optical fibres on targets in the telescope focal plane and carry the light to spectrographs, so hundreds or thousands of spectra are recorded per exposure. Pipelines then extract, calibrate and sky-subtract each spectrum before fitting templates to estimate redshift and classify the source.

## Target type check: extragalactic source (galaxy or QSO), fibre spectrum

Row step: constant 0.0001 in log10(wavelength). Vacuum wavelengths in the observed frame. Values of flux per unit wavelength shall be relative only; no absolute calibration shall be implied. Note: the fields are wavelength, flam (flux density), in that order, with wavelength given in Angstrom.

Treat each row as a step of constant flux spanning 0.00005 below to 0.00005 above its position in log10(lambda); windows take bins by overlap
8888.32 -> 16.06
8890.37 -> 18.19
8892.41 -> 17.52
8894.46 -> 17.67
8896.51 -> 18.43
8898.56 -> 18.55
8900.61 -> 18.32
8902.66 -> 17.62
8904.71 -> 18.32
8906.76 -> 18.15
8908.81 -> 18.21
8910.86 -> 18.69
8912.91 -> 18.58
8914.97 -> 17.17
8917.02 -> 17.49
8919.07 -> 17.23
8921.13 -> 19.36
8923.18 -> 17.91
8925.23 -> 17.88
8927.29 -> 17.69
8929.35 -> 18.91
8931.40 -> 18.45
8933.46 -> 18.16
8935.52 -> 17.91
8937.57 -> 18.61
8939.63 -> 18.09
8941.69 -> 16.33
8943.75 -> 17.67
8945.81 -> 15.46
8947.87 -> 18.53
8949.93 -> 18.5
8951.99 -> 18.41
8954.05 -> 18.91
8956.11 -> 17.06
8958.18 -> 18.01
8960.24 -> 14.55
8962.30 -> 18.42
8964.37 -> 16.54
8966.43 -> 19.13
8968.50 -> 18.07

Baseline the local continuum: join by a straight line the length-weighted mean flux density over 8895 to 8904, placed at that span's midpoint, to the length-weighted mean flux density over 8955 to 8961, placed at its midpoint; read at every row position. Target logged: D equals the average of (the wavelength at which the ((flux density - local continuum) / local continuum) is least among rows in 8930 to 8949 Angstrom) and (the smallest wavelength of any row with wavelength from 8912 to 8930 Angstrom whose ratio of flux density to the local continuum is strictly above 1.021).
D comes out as 8929.4 Angstrom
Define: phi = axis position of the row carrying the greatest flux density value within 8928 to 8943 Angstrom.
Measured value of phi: 8929.35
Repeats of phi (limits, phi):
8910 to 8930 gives 8921.13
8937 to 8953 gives 8937.57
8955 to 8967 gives 8966.43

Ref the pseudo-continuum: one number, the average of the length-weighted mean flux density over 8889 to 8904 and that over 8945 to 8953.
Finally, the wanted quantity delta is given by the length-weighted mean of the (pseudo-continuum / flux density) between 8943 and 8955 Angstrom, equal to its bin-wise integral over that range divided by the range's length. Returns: 1.004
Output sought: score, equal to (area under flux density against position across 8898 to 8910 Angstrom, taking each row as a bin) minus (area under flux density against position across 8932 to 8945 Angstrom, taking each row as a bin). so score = -13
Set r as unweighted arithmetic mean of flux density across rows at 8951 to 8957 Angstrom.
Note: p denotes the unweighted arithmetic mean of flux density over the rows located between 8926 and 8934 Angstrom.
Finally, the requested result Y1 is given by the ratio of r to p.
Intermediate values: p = 18.3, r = 18.1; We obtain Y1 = 0.99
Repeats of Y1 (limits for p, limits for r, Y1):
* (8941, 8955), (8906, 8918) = 1.02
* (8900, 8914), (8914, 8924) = 0.98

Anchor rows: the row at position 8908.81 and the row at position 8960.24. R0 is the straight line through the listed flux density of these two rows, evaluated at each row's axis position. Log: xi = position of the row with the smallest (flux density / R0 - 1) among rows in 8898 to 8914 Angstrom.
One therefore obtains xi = 8902.66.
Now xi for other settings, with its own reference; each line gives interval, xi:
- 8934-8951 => 8945.81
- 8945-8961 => 8945.81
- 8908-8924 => 8914.97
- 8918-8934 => 8919.07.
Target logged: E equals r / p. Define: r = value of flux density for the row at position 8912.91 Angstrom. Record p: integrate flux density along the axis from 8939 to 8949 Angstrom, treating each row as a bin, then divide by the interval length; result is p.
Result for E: 1.08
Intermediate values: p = 17.2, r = 18.58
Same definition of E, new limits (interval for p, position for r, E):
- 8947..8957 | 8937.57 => 1.02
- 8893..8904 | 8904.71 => 1.01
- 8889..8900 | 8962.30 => 1.02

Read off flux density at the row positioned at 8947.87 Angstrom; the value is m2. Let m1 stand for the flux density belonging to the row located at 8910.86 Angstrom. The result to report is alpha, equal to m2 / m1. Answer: 0.99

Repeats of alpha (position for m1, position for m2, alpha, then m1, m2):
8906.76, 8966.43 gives 1.05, 18.15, 19.13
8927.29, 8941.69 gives 0.92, 17.69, 16.33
